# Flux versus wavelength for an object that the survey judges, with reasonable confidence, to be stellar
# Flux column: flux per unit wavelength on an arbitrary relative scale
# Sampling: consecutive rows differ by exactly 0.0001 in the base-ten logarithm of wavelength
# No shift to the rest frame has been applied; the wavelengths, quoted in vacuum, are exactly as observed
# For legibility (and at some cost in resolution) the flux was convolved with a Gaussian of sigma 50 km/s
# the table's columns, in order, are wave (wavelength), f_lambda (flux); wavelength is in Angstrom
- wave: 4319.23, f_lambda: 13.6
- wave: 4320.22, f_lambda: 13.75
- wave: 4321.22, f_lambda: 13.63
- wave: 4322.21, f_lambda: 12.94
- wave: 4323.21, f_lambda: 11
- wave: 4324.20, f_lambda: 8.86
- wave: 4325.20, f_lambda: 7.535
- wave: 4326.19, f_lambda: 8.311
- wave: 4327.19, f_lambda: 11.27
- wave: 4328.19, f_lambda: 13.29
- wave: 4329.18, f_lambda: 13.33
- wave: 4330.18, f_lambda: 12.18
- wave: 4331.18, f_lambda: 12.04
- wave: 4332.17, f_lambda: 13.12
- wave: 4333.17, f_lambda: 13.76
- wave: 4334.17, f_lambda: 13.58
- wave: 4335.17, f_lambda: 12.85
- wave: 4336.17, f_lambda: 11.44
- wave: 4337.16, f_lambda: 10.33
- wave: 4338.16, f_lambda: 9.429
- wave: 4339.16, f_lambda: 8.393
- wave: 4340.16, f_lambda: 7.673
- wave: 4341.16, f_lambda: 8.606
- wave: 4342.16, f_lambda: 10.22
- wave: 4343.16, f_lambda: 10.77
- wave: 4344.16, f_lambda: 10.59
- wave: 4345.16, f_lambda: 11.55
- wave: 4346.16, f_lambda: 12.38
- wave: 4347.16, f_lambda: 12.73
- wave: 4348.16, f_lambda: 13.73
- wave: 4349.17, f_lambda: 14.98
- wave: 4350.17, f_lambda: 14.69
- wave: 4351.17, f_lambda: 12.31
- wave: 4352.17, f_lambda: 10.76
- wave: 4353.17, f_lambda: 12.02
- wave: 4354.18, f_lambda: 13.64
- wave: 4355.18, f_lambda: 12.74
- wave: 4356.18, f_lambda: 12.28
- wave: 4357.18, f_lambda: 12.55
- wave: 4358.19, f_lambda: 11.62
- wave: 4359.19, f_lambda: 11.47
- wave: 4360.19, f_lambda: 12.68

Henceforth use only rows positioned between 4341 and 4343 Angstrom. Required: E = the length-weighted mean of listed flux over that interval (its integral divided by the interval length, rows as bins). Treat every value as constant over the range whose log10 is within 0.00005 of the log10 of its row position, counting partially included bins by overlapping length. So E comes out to 10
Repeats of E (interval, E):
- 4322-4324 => 11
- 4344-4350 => 13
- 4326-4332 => 12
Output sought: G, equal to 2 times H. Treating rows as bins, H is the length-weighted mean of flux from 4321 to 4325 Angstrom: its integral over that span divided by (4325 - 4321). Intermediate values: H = 11.2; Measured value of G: 22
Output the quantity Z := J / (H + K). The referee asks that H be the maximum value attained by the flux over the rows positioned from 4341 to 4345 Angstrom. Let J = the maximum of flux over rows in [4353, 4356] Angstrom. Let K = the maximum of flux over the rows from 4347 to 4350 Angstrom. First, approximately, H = 10.77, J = 13.64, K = 14.98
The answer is 0.53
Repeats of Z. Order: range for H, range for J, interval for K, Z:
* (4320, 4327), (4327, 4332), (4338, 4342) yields 0.58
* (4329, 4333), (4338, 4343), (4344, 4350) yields 0.36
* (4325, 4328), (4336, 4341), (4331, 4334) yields 0.46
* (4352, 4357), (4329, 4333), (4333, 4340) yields 0.49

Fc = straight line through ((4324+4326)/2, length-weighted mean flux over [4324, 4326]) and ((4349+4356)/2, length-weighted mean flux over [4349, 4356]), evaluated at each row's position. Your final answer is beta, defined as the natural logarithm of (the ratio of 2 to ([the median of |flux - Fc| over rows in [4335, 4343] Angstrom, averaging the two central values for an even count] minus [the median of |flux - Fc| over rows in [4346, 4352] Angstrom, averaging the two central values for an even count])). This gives 1.2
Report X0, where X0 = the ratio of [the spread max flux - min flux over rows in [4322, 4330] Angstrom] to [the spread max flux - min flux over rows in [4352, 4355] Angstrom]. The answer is 2.0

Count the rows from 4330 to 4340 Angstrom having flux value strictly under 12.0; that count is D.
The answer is 4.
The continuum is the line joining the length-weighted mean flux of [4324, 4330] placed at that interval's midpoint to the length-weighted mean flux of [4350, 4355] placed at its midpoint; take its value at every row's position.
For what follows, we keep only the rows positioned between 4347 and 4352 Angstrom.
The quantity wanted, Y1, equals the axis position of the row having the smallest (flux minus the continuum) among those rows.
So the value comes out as 4351.17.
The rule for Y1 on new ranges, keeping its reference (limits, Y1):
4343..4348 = 4344.16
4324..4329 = 4325.20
